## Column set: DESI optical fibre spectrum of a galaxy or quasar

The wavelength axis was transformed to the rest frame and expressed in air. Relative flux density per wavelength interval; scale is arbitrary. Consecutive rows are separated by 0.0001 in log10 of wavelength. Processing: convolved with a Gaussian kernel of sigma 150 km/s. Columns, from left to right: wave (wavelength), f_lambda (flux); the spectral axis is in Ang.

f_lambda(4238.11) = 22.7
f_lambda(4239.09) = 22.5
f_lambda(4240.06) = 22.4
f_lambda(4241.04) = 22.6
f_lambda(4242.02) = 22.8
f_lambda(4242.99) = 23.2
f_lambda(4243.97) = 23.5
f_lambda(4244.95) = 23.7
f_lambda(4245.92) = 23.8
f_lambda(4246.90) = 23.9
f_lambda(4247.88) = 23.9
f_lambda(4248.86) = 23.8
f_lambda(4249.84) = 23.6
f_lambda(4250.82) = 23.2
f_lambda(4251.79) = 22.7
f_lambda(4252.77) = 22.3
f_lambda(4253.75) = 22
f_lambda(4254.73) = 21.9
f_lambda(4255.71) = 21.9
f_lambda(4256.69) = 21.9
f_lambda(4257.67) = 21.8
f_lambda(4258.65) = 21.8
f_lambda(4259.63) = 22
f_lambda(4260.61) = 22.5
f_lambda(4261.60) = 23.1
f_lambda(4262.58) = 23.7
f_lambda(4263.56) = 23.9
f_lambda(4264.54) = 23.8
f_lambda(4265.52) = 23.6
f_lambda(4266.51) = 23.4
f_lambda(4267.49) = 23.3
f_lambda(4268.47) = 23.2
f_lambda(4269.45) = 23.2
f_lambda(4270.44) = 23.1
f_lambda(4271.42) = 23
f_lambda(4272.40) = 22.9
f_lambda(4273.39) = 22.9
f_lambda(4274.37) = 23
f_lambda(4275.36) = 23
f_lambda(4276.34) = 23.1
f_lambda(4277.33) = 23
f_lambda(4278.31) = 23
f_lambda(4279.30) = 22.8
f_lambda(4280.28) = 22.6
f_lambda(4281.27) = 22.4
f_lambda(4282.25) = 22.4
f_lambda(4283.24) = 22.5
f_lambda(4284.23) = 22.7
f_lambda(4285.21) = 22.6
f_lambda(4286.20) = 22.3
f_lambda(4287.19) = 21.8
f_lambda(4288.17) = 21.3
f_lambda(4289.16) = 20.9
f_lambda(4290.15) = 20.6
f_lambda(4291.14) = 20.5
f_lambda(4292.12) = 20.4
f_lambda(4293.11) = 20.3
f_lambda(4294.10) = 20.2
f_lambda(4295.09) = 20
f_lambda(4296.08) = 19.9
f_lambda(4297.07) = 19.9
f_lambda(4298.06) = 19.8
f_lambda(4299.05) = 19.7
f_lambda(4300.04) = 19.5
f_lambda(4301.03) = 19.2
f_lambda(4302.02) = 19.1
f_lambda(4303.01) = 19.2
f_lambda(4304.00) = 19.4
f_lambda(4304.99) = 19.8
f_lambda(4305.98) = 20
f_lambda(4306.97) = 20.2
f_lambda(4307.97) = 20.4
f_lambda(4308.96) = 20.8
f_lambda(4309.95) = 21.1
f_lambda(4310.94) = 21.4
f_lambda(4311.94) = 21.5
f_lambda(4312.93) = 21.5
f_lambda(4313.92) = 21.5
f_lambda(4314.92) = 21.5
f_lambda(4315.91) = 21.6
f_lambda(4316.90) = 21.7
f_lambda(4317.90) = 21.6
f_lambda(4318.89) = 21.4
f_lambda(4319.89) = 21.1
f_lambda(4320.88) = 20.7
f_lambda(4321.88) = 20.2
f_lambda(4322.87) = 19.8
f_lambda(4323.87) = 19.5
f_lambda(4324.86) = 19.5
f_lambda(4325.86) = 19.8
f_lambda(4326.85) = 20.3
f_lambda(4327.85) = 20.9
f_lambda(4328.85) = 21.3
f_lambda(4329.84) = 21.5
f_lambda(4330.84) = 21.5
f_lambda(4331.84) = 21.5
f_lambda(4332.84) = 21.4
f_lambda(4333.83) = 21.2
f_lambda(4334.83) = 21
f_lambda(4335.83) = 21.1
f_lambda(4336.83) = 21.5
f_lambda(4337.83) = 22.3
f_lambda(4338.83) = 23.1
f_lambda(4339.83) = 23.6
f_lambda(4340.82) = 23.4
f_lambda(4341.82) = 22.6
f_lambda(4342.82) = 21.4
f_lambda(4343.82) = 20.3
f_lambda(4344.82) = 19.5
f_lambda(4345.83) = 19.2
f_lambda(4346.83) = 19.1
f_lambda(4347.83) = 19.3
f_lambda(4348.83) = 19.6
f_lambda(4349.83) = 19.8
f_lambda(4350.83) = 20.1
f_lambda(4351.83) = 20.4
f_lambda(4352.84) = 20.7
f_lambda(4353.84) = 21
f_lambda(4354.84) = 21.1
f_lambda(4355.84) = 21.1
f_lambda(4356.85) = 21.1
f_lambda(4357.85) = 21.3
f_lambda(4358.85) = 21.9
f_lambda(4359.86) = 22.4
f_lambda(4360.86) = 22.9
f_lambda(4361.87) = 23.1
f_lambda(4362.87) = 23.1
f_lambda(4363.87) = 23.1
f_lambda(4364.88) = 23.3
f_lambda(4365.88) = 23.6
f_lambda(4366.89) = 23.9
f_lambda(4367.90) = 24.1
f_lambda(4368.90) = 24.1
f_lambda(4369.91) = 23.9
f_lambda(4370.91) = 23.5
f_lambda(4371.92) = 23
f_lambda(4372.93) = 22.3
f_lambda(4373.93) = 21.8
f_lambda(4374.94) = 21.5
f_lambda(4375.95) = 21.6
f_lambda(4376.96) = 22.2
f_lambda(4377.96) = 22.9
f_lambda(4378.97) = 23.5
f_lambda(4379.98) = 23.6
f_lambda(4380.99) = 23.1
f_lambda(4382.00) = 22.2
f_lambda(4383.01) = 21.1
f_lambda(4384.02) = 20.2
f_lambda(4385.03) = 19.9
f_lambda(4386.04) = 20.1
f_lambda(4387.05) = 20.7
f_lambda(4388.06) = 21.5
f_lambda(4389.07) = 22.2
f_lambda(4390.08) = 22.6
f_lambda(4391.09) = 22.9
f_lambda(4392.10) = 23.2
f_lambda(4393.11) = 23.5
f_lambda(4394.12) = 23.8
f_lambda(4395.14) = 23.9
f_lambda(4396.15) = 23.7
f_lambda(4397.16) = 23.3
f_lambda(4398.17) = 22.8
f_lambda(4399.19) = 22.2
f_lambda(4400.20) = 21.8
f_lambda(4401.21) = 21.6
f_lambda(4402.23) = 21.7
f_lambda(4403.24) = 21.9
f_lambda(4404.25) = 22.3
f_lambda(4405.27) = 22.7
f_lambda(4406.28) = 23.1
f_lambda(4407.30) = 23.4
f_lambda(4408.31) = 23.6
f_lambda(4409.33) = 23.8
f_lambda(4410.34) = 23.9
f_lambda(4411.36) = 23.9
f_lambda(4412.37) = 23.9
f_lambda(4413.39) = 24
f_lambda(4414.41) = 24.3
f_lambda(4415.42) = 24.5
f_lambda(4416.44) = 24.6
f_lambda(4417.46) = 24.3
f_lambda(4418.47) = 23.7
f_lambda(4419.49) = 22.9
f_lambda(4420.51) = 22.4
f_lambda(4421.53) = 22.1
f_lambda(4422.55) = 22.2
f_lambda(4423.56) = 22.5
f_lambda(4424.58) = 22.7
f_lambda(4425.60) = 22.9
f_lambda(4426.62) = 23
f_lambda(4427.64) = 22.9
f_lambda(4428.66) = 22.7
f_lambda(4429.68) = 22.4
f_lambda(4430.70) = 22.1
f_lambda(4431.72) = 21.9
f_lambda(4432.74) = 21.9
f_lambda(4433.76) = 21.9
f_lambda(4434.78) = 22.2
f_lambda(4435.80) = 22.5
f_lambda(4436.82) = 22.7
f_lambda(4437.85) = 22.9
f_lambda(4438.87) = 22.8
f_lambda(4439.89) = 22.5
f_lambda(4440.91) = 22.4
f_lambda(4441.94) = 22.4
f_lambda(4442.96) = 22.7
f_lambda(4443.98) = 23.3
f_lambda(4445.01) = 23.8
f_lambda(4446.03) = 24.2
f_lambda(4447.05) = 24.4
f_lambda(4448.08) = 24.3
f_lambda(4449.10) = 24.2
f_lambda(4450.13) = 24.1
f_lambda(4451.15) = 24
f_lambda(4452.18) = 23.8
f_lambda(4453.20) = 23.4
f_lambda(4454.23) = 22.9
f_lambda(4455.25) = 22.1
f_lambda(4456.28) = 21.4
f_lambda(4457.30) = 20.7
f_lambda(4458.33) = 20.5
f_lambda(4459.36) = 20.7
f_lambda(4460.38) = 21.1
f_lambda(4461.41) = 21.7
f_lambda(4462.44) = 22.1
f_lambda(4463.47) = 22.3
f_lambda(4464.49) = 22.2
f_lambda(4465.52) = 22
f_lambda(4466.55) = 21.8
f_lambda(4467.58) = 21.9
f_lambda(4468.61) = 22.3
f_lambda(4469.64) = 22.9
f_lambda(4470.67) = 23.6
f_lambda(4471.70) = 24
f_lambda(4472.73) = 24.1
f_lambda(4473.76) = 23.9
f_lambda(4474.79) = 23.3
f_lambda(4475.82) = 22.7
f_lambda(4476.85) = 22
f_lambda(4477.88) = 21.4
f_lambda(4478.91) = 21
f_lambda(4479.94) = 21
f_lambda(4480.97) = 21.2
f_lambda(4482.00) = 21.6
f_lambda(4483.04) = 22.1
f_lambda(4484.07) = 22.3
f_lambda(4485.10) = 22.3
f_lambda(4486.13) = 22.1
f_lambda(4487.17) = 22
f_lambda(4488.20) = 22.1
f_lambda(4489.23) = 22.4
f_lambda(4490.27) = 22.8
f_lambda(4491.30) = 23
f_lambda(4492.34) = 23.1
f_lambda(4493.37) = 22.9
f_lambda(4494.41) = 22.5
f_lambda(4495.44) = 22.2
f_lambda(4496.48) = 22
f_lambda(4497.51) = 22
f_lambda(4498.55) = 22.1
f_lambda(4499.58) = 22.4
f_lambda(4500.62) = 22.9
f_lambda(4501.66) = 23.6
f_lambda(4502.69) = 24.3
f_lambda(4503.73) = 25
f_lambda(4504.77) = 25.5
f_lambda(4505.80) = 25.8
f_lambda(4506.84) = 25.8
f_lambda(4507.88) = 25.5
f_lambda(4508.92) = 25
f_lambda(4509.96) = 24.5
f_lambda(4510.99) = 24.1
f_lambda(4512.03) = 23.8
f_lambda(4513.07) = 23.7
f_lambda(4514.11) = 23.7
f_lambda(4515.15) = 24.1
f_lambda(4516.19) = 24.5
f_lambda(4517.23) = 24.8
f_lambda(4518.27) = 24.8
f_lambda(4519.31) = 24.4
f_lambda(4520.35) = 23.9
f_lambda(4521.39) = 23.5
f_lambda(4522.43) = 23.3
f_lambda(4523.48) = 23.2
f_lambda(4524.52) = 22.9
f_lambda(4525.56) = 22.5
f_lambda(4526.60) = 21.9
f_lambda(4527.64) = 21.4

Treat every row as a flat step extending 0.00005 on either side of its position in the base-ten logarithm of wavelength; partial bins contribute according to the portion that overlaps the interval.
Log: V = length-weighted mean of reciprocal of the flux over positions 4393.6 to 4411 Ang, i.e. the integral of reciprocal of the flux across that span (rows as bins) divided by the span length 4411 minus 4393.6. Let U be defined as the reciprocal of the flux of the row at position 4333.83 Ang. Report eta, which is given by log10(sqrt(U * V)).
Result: -1.34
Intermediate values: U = 0.047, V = 0.0437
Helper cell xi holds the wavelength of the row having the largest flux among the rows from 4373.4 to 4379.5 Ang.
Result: 4378.97 Ang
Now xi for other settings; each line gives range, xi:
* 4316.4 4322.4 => 4316.90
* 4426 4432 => 4426.62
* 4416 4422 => 4416.44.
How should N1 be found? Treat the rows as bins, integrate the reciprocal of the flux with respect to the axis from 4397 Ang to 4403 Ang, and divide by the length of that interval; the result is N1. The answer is 0.0452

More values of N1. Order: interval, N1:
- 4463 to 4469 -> 0.0453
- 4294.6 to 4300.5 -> 0.0505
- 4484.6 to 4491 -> 0.0448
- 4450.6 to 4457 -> 0.0439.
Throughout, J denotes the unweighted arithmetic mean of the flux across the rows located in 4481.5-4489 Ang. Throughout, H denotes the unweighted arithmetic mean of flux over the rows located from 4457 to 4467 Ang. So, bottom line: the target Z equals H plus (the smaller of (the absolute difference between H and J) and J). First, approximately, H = 21.5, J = 22.1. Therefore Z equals 22.1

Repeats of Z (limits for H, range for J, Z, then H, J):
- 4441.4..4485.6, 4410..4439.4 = 23.0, 22.6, 23.0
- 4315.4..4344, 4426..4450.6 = 22.9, 21.3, 22.9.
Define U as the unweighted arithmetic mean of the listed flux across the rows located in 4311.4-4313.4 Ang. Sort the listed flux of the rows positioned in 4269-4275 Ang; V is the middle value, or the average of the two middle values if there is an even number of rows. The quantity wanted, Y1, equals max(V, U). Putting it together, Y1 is 23.0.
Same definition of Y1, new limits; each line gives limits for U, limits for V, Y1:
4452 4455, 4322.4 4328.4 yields 23.4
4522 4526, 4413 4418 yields 24.3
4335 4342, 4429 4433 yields 22.5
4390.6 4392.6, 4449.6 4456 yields 23.6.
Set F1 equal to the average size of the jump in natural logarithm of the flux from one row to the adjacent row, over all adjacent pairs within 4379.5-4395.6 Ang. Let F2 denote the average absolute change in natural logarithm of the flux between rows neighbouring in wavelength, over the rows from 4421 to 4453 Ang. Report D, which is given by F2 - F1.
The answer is -0.015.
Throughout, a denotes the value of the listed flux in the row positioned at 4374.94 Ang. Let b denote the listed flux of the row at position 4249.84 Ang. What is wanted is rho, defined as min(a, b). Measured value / 21.5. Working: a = 21.5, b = 23.6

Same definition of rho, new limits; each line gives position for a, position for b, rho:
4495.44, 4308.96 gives 20.8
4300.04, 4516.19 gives 19.5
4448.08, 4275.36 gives 23.0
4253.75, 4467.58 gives 21.9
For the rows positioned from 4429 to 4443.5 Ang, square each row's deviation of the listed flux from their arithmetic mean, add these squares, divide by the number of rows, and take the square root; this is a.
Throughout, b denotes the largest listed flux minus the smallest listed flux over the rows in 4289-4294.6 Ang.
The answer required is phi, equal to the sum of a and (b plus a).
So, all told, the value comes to 1.35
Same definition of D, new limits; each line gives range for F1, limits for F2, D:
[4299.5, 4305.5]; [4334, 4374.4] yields 0.006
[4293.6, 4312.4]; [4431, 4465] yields 0.003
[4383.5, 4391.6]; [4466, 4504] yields -0.007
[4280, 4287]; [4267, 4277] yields -0.004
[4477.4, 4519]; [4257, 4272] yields -0.003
